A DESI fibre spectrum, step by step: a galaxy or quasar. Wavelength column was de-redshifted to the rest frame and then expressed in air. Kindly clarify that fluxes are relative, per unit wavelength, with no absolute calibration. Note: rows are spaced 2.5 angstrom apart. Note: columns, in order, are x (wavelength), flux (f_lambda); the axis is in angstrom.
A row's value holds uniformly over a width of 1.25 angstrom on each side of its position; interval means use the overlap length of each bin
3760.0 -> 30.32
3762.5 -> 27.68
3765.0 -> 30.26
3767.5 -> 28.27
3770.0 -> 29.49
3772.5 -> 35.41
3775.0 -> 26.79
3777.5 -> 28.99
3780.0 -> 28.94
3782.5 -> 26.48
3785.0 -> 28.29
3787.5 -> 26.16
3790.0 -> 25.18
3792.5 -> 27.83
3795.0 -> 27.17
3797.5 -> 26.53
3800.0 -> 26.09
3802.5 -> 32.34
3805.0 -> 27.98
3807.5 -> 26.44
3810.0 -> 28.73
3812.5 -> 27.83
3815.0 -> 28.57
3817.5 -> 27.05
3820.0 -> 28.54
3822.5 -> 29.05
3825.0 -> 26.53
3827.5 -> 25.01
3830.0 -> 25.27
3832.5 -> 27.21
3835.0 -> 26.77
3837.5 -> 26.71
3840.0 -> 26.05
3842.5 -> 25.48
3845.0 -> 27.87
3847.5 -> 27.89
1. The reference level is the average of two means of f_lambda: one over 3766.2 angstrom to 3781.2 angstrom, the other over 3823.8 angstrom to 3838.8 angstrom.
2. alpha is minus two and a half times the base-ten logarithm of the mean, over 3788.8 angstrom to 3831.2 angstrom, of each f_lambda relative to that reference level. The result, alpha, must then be 0.021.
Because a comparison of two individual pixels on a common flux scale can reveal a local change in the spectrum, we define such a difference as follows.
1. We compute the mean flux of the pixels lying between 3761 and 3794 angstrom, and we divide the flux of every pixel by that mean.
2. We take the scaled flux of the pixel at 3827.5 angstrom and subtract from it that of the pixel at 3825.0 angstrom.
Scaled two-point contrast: -0.053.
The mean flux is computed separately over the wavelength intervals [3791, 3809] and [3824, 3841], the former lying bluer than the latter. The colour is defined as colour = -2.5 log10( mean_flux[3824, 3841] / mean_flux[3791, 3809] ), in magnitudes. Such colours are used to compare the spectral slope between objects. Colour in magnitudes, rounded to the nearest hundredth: 0.06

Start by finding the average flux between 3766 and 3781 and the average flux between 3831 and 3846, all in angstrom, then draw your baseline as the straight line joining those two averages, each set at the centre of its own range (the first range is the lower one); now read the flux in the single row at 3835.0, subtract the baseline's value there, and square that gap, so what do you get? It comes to 0.0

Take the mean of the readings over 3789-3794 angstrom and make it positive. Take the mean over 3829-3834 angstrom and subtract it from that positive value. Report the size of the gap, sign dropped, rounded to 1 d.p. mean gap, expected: 0.3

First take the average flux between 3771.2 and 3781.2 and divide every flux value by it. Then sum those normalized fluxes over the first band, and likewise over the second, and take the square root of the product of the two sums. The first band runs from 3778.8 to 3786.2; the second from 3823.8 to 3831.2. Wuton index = 2.67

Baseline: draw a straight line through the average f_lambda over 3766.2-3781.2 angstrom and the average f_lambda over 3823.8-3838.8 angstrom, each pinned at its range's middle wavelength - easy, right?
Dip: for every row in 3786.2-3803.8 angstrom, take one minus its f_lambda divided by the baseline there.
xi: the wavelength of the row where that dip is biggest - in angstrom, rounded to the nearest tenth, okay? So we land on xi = 3790.0 angstrom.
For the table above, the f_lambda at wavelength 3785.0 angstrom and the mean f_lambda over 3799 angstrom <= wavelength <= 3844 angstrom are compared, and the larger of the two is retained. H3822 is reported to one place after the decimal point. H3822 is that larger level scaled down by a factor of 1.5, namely 18.9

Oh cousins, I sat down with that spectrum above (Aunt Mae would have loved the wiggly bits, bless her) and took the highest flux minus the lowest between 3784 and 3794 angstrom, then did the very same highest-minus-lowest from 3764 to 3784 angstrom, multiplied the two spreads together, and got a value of 27.8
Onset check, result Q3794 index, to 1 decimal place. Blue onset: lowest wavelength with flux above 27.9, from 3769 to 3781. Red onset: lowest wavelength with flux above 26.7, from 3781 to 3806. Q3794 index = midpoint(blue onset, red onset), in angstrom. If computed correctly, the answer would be 3777.5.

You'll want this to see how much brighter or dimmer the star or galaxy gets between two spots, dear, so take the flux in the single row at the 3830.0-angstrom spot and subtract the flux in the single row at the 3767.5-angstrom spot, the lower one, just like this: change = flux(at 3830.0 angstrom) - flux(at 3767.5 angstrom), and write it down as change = -3.0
